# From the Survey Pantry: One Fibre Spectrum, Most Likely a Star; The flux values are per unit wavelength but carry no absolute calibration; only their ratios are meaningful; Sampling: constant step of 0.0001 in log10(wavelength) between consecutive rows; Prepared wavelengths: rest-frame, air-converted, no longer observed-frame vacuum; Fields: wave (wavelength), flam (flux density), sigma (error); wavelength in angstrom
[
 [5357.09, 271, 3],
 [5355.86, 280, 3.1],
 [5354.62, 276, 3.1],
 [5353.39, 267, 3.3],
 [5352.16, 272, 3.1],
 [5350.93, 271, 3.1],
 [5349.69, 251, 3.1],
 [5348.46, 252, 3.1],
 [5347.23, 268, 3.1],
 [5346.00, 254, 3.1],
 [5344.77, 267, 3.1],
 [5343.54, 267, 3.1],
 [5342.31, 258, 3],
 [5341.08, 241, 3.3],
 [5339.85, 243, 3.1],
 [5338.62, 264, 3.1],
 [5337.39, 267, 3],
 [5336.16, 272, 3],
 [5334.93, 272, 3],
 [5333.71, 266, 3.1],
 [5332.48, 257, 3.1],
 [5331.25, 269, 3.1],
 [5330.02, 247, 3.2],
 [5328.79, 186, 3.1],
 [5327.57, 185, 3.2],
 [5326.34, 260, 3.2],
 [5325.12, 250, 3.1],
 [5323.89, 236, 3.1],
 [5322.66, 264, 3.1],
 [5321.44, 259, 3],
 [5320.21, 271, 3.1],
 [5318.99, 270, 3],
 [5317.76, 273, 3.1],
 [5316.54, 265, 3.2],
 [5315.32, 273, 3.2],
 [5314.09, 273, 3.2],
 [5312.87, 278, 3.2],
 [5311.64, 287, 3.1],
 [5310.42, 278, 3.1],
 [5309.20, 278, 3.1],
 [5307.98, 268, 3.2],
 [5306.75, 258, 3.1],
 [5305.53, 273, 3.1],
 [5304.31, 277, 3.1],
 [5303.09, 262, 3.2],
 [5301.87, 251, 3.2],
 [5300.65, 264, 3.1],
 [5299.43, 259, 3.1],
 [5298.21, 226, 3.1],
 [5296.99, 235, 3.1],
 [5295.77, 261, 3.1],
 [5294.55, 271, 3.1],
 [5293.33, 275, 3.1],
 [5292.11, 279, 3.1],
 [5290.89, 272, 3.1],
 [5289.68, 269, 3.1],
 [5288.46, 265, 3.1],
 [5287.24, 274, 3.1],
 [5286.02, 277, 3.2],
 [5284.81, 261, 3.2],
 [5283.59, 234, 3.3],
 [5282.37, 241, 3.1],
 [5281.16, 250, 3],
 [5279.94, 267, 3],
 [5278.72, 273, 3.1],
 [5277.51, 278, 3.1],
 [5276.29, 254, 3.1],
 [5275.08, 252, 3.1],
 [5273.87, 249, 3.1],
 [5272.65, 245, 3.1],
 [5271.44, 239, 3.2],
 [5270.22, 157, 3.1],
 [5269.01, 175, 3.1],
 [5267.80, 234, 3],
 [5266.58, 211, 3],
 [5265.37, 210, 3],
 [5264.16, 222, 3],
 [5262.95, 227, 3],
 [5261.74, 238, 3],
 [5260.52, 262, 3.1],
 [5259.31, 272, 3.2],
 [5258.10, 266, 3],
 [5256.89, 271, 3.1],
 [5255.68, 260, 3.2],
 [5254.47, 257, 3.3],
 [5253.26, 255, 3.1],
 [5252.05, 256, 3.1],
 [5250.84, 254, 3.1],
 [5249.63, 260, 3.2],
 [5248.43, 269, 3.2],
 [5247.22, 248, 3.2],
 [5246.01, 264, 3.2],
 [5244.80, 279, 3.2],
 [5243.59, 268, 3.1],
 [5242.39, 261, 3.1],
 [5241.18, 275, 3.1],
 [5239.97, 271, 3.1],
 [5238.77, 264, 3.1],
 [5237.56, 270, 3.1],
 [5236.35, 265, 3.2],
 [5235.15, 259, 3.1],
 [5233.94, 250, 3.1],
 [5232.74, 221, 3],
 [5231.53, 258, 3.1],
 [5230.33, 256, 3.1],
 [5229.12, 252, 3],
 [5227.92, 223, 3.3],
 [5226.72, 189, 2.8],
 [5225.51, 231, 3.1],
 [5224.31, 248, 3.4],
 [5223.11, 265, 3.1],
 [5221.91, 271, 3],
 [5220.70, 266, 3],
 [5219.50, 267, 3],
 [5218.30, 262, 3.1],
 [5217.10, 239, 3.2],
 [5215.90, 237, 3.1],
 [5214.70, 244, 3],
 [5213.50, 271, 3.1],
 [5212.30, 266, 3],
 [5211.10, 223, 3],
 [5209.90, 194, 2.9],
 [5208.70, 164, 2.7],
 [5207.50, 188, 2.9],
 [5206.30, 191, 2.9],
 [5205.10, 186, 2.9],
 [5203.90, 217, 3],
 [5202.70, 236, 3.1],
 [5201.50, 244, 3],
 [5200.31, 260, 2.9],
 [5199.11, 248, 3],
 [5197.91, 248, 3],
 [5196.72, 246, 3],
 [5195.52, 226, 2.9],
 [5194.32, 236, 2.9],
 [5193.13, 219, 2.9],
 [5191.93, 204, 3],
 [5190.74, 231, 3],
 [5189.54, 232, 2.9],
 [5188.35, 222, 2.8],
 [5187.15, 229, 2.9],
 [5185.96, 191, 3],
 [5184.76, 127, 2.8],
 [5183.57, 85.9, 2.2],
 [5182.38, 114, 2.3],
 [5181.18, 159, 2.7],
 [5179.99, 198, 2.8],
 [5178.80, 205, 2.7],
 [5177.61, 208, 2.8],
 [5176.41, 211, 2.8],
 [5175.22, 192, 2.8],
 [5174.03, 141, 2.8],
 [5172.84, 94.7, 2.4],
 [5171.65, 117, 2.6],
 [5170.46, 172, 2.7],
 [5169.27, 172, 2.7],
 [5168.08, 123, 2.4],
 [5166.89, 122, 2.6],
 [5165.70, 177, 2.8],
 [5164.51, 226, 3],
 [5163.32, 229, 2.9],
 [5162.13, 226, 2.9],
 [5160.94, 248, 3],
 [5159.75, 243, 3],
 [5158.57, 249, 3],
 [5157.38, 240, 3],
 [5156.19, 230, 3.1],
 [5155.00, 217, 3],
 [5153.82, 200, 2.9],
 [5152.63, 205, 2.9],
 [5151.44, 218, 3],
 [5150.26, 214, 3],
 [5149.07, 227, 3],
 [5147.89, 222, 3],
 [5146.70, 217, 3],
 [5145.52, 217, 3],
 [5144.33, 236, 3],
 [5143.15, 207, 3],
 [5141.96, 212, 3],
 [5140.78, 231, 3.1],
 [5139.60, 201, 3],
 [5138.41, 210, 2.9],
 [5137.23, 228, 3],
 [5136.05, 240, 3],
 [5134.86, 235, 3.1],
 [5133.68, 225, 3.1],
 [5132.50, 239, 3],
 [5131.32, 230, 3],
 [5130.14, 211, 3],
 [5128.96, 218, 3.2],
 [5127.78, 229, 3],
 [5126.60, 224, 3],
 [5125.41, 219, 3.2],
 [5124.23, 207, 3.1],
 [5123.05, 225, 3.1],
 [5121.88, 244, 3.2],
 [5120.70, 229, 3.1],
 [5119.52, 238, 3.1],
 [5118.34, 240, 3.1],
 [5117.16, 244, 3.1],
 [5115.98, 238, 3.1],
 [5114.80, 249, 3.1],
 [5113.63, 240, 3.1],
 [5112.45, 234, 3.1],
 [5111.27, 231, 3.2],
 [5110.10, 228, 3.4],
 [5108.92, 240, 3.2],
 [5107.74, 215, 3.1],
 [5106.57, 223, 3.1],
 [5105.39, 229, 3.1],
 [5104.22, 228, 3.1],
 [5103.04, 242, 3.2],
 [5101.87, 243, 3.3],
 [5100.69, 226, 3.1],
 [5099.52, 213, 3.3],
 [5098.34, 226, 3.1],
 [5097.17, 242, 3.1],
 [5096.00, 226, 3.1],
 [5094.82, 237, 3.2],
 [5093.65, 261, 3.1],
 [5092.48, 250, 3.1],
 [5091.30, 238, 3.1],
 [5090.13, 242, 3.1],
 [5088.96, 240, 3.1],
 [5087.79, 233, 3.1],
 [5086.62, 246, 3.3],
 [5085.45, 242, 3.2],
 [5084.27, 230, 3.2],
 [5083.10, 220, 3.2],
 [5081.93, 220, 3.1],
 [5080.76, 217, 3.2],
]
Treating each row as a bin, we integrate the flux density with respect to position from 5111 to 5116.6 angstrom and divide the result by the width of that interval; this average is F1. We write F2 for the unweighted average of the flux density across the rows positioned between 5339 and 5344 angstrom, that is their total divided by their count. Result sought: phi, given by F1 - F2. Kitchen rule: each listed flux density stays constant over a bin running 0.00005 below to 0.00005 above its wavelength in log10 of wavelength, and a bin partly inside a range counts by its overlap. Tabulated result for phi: -13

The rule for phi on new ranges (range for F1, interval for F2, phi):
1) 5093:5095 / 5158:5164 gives 13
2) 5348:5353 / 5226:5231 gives 32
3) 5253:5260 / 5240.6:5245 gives -7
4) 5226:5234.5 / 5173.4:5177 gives 54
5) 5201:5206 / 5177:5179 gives 12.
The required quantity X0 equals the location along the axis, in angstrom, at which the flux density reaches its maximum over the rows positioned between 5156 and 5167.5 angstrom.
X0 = 5158.57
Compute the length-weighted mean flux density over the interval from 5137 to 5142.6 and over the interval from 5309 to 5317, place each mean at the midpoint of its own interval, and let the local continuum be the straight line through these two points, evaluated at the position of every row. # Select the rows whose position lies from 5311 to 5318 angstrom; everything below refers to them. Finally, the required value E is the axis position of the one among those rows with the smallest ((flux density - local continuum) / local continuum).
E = 5316.54 angstrom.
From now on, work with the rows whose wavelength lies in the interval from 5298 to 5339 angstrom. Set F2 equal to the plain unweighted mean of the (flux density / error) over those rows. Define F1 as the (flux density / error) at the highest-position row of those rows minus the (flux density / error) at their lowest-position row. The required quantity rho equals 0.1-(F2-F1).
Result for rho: -71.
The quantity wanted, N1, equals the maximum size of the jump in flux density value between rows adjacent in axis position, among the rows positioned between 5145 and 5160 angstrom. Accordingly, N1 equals 17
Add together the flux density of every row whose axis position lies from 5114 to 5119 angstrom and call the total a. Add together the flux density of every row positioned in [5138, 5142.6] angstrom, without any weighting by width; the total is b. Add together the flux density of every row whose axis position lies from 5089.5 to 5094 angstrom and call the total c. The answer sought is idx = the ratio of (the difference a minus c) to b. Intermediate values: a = 971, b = 854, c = 991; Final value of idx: -0.02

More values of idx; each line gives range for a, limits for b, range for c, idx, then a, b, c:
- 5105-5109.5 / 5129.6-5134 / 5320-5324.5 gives -0.14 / 907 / 905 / 1030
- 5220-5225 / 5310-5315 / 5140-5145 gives 0.15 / 1050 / 1116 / 886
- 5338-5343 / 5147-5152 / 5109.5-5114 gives 0.08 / 1006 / 881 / 933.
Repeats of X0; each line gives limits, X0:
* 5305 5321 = 5311.64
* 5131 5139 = 5136.05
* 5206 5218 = 5213.50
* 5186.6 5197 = 5196.72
